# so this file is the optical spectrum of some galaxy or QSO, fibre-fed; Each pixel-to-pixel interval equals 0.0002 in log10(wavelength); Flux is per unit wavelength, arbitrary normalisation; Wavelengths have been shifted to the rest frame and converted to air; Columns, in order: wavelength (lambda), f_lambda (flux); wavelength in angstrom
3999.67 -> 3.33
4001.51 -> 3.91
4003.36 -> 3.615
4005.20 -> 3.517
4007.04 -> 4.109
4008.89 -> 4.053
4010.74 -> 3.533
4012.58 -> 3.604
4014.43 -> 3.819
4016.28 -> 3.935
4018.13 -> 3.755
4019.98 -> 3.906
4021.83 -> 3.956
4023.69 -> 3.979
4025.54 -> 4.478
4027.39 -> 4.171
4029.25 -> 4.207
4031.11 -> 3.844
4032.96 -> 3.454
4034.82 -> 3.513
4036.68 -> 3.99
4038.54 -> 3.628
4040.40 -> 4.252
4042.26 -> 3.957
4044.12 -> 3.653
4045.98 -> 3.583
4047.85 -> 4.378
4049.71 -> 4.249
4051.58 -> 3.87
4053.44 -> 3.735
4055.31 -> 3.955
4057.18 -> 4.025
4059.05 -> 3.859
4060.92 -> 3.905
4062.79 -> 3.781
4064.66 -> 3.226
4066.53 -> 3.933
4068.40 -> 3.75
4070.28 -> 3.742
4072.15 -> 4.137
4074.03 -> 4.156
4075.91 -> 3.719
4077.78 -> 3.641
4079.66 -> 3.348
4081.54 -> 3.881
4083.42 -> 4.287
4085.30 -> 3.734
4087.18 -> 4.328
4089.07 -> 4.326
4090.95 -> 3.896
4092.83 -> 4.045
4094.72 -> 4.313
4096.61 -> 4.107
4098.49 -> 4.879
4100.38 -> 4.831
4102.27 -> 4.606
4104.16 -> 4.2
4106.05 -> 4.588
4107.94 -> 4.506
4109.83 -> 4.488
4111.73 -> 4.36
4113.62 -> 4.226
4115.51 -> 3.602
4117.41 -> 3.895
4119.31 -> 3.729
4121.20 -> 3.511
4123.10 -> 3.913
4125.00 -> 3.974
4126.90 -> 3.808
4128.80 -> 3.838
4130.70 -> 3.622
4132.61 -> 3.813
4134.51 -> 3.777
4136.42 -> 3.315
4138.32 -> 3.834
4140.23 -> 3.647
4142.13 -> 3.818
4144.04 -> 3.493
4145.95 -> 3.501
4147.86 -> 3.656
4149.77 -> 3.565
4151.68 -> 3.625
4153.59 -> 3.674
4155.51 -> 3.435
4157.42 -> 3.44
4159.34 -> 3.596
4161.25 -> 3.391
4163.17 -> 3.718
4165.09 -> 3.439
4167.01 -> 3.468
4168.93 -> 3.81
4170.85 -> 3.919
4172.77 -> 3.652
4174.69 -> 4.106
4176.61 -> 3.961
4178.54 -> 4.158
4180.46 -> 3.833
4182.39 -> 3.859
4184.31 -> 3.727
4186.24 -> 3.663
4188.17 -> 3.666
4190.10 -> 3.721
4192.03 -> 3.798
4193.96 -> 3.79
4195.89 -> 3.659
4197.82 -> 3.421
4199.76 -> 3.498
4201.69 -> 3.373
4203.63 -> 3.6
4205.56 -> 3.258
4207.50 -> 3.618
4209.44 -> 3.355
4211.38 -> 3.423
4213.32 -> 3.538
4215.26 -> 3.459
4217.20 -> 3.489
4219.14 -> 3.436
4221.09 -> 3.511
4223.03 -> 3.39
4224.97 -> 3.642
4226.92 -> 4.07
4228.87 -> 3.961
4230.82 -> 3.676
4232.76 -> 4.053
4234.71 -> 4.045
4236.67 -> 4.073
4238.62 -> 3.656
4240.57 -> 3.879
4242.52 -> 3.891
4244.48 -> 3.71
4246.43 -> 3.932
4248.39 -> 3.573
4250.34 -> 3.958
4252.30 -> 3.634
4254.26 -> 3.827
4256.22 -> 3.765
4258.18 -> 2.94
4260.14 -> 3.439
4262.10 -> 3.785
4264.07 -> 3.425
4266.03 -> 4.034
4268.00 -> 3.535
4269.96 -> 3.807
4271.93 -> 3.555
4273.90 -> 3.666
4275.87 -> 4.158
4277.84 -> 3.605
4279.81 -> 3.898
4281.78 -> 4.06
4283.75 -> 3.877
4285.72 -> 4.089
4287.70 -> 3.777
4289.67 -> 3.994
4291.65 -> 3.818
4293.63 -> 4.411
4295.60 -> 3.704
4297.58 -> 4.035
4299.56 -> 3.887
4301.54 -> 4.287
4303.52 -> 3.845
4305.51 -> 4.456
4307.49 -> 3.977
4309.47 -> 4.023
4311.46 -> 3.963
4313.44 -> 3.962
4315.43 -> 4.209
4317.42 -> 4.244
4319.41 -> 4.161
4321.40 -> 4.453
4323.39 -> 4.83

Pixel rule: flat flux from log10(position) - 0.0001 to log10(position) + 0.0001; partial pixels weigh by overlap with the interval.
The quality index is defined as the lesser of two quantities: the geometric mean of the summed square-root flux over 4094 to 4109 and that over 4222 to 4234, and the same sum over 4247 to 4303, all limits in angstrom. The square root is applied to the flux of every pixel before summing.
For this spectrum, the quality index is 14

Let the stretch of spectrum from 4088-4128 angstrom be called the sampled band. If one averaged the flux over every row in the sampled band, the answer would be 4.18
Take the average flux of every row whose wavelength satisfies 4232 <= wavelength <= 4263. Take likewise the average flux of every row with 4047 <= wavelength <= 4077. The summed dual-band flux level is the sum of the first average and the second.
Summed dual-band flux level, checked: 7.66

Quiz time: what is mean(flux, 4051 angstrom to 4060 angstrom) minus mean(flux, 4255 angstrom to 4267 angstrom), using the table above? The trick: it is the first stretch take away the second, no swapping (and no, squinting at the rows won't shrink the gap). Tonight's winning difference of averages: 0.32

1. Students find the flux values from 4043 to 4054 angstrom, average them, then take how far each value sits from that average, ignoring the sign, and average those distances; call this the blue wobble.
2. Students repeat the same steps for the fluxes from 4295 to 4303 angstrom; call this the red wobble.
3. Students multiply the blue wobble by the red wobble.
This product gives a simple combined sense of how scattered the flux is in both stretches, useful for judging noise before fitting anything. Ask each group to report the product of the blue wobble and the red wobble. 0.049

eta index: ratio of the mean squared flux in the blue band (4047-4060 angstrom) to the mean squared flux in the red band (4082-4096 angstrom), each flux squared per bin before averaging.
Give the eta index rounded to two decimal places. 0.94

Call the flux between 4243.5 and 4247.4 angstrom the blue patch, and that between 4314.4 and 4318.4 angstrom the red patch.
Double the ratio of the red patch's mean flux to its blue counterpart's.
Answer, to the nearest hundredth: 2.21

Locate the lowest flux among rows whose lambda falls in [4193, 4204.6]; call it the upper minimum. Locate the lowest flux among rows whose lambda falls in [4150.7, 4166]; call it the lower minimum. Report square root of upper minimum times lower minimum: 3.38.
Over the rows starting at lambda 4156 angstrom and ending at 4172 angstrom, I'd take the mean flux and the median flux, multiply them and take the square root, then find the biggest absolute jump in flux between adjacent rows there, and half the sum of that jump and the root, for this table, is 1.95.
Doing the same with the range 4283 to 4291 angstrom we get 2.12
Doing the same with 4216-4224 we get 1.79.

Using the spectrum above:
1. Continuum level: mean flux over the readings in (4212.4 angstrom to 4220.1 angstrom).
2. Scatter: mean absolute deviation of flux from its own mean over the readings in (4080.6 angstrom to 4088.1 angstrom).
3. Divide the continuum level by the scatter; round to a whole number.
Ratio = 14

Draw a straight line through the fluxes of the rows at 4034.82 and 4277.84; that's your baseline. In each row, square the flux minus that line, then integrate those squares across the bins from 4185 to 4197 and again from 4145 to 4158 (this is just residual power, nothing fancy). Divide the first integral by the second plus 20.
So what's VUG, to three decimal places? 0.014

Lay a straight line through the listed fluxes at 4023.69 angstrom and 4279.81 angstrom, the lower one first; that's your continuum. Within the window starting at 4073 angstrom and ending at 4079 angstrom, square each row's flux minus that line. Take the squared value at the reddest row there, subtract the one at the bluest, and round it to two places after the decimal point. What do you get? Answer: 0.07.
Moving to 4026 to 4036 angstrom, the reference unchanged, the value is 0.18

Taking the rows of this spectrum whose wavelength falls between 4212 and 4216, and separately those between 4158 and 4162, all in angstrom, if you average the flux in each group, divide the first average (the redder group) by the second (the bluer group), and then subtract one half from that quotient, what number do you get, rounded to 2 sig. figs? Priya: 0.50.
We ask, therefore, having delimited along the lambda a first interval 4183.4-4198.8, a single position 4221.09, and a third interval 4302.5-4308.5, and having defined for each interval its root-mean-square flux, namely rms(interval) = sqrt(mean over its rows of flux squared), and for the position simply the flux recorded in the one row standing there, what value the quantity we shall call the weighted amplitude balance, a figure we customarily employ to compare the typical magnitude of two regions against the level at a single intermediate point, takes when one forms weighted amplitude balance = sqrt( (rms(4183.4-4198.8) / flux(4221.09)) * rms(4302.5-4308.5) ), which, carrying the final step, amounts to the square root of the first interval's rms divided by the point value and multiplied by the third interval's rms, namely 2.07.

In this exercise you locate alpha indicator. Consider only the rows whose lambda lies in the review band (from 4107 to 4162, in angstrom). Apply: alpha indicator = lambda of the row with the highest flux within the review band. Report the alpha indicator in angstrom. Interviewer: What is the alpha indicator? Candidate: 4107.94 angstrom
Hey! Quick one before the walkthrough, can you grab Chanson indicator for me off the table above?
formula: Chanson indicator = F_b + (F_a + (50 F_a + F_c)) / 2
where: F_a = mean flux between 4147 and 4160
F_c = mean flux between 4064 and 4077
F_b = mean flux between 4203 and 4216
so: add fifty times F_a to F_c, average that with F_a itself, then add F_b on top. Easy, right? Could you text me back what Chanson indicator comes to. 96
